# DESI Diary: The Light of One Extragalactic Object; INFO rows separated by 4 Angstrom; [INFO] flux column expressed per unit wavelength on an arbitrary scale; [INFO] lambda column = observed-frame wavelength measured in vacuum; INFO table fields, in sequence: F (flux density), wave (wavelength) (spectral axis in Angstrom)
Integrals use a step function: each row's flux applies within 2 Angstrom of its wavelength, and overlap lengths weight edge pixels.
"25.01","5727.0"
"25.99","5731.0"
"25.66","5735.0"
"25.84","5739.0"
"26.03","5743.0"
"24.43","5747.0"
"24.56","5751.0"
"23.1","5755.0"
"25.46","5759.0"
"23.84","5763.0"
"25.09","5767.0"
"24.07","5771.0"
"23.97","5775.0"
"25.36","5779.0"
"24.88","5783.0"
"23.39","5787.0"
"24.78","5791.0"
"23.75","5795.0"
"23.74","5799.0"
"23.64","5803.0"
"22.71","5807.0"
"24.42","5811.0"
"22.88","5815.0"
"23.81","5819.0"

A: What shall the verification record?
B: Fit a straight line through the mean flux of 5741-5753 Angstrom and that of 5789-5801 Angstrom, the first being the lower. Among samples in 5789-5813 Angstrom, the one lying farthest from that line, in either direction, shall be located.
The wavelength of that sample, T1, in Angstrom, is 5807.0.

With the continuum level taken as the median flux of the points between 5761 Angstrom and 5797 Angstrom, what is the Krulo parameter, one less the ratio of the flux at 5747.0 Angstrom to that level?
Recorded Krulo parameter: -0.015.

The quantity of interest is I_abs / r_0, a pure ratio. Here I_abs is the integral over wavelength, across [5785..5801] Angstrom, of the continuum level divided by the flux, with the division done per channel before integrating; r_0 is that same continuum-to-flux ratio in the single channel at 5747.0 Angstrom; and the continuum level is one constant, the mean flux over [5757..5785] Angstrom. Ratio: 16.35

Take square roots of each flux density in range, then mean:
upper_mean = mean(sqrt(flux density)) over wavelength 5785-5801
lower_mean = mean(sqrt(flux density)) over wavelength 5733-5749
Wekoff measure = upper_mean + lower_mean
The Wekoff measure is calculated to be 9.94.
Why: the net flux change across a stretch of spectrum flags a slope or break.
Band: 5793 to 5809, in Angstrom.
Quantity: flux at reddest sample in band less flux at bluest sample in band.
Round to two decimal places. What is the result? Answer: -1.04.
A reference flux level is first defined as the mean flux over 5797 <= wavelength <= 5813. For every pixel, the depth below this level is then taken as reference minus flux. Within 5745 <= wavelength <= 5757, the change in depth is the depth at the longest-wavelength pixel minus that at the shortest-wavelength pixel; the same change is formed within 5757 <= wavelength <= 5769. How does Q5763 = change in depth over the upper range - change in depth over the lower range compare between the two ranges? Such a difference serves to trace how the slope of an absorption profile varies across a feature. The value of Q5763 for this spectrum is -1.0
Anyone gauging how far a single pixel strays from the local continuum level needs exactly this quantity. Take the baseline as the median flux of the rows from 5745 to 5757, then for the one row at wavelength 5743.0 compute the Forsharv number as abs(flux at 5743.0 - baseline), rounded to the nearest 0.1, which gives 1.6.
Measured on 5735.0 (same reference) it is 1.2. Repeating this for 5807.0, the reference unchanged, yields 1.7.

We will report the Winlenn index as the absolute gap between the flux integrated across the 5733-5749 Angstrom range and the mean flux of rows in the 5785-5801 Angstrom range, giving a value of 384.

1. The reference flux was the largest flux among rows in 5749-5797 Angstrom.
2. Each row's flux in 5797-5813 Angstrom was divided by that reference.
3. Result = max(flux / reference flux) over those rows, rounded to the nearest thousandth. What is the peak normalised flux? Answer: 0.959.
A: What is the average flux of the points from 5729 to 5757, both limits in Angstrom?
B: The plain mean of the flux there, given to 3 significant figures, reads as 25.1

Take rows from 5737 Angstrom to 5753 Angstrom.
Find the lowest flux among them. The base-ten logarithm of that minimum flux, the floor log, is 1.39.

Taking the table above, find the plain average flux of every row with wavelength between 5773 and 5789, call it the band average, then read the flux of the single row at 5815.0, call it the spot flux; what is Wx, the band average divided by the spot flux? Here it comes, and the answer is 1.07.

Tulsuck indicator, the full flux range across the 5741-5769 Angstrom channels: 2.9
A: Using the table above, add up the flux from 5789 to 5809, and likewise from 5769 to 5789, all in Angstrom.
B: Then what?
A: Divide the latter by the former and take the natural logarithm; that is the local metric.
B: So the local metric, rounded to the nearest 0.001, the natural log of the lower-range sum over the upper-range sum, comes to 0.025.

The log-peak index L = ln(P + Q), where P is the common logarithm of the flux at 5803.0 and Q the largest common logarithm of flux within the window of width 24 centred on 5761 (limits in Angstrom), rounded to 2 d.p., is 1.02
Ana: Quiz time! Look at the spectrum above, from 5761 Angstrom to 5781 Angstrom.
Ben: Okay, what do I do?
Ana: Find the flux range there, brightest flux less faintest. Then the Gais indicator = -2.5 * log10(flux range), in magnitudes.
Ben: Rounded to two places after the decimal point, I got -0.45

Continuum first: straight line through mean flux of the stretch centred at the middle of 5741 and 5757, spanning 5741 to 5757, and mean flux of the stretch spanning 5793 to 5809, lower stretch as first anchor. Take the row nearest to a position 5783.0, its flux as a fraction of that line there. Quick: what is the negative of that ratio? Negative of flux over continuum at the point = -1.04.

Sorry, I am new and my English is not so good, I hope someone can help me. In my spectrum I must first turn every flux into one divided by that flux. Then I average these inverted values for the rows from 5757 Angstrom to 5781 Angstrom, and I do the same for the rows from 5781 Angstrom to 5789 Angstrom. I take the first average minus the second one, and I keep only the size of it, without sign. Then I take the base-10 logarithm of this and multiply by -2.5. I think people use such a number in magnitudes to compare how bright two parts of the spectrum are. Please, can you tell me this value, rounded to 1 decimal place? 7.7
